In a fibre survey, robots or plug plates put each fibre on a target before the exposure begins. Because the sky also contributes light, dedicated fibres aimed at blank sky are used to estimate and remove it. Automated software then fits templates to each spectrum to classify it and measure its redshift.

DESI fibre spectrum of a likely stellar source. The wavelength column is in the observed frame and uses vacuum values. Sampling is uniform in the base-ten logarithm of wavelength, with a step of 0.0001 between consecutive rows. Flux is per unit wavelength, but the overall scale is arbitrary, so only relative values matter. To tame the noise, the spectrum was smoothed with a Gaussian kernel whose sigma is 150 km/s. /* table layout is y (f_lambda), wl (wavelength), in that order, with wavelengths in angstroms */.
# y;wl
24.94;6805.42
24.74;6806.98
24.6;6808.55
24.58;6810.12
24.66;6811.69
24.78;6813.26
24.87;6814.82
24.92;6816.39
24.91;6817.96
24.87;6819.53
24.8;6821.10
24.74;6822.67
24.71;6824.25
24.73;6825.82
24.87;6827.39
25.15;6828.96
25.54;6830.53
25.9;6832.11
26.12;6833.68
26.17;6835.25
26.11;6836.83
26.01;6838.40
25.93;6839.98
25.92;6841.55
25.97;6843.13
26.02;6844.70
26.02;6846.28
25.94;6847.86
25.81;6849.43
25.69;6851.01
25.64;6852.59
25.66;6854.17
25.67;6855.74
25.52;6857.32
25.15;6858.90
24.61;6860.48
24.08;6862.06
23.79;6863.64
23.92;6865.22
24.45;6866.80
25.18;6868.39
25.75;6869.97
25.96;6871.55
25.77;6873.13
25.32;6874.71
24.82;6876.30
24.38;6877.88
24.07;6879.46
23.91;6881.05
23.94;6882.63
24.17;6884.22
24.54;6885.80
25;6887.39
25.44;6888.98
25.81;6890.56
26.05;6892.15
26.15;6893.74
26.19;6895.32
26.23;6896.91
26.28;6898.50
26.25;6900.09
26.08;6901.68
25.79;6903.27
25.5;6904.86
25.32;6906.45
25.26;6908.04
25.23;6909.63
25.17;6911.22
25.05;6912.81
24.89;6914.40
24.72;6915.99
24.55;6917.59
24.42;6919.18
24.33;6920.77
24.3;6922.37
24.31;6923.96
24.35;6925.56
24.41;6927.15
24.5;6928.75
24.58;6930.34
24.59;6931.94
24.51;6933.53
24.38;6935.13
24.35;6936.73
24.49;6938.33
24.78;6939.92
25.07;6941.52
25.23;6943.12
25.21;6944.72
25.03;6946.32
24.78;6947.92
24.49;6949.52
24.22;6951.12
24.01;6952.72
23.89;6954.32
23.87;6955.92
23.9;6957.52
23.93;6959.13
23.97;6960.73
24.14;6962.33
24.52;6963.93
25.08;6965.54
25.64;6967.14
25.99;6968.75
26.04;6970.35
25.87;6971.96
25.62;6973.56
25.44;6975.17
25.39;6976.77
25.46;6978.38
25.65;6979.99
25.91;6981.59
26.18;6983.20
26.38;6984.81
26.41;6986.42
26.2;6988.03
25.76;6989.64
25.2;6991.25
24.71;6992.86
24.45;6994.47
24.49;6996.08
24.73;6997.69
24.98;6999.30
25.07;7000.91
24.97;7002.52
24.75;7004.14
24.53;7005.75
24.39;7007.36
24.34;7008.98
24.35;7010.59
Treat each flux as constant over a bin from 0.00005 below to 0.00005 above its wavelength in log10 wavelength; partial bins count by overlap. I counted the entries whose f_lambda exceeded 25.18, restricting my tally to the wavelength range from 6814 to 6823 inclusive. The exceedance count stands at 0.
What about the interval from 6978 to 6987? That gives 6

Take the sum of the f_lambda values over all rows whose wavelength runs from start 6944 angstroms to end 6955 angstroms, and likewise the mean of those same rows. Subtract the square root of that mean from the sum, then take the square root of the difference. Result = 13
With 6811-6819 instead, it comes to 11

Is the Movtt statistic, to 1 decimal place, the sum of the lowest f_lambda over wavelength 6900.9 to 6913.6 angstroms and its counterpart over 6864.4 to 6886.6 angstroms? 49.0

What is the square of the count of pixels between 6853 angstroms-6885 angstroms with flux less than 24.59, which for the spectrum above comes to 81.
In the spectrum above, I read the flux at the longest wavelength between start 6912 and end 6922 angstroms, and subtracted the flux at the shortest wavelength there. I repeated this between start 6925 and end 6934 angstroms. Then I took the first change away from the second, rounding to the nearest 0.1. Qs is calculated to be 0.9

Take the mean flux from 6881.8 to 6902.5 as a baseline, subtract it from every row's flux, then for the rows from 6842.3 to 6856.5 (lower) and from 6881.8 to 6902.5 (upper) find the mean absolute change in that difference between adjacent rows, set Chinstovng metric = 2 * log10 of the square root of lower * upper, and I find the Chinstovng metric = -1.9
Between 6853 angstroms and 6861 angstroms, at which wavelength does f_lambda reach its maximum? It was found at 6855.74 angstroms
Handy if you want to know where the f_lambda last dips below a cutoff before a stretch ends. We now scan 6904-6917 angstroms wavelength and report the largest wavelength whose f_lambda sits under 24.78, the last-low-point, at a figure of 6915.99 angstroms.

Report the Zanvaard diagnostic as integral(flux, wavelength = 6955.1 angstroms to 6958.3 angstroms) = 76.5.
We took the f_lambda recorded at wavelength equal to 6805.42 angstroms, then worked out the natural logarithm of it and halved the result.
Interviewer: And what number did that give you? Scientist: 1.61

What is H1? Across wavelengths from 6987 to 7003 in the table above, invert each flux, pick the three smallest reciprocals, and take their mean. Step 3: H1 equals 0.0389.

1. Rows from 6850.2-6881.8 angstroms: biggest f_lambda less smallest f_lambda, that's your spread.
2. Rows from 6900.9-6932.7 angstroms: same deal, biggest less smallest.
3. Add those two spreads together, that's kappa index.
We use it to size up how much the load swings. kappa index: 3.95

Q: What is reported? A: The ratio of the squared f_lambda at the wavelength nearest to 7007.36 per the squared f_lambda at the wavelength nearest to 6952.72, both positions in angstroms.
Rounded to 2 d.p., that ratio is 1.03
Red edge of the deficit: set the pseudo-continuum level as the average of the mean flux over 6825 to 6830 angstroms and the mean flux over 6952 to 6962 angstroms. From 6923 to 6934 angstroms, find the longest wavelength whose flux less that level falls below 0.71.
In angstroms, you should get 6933.53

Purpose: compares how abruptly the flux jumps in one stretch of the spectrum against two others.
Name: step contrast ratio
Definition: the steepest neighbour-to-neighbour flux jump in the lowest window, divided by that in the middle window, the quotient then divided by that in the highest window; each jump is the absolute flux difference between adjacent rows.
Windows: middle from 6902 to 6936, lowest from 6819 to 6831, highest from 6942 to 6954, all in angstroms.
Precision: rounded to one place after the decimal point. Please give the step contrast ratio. 4.6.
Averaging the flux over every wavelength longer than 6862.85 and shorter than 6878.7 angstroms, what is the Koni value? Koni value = 24.9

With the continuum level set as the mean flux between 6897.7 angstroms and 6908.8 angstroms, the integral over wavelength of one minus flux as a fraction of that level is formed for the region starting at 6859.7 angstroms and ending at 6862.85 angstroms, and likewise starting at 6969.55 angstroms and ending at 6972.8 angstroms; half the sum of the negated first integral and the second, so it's -0.10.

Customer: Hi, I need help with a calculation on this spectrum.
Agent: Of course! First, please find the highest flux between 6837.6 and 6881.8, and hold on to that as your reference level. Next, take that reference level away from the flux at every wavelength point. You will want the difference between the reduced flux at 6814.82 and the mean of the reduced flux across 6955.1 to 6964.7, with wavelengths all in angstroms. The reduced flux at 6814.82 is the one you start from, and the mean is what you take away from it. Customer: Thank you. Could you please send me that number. 0.8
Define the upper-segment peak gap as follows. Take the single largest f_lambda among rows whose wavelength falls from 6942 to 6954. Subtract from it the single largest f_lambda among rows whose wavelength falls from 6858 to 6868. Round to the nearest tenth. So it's 0.1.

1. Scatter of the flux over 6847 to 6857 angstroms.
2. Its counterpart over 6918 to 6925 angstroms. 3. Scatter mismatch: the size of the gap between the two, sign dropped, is 0.06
